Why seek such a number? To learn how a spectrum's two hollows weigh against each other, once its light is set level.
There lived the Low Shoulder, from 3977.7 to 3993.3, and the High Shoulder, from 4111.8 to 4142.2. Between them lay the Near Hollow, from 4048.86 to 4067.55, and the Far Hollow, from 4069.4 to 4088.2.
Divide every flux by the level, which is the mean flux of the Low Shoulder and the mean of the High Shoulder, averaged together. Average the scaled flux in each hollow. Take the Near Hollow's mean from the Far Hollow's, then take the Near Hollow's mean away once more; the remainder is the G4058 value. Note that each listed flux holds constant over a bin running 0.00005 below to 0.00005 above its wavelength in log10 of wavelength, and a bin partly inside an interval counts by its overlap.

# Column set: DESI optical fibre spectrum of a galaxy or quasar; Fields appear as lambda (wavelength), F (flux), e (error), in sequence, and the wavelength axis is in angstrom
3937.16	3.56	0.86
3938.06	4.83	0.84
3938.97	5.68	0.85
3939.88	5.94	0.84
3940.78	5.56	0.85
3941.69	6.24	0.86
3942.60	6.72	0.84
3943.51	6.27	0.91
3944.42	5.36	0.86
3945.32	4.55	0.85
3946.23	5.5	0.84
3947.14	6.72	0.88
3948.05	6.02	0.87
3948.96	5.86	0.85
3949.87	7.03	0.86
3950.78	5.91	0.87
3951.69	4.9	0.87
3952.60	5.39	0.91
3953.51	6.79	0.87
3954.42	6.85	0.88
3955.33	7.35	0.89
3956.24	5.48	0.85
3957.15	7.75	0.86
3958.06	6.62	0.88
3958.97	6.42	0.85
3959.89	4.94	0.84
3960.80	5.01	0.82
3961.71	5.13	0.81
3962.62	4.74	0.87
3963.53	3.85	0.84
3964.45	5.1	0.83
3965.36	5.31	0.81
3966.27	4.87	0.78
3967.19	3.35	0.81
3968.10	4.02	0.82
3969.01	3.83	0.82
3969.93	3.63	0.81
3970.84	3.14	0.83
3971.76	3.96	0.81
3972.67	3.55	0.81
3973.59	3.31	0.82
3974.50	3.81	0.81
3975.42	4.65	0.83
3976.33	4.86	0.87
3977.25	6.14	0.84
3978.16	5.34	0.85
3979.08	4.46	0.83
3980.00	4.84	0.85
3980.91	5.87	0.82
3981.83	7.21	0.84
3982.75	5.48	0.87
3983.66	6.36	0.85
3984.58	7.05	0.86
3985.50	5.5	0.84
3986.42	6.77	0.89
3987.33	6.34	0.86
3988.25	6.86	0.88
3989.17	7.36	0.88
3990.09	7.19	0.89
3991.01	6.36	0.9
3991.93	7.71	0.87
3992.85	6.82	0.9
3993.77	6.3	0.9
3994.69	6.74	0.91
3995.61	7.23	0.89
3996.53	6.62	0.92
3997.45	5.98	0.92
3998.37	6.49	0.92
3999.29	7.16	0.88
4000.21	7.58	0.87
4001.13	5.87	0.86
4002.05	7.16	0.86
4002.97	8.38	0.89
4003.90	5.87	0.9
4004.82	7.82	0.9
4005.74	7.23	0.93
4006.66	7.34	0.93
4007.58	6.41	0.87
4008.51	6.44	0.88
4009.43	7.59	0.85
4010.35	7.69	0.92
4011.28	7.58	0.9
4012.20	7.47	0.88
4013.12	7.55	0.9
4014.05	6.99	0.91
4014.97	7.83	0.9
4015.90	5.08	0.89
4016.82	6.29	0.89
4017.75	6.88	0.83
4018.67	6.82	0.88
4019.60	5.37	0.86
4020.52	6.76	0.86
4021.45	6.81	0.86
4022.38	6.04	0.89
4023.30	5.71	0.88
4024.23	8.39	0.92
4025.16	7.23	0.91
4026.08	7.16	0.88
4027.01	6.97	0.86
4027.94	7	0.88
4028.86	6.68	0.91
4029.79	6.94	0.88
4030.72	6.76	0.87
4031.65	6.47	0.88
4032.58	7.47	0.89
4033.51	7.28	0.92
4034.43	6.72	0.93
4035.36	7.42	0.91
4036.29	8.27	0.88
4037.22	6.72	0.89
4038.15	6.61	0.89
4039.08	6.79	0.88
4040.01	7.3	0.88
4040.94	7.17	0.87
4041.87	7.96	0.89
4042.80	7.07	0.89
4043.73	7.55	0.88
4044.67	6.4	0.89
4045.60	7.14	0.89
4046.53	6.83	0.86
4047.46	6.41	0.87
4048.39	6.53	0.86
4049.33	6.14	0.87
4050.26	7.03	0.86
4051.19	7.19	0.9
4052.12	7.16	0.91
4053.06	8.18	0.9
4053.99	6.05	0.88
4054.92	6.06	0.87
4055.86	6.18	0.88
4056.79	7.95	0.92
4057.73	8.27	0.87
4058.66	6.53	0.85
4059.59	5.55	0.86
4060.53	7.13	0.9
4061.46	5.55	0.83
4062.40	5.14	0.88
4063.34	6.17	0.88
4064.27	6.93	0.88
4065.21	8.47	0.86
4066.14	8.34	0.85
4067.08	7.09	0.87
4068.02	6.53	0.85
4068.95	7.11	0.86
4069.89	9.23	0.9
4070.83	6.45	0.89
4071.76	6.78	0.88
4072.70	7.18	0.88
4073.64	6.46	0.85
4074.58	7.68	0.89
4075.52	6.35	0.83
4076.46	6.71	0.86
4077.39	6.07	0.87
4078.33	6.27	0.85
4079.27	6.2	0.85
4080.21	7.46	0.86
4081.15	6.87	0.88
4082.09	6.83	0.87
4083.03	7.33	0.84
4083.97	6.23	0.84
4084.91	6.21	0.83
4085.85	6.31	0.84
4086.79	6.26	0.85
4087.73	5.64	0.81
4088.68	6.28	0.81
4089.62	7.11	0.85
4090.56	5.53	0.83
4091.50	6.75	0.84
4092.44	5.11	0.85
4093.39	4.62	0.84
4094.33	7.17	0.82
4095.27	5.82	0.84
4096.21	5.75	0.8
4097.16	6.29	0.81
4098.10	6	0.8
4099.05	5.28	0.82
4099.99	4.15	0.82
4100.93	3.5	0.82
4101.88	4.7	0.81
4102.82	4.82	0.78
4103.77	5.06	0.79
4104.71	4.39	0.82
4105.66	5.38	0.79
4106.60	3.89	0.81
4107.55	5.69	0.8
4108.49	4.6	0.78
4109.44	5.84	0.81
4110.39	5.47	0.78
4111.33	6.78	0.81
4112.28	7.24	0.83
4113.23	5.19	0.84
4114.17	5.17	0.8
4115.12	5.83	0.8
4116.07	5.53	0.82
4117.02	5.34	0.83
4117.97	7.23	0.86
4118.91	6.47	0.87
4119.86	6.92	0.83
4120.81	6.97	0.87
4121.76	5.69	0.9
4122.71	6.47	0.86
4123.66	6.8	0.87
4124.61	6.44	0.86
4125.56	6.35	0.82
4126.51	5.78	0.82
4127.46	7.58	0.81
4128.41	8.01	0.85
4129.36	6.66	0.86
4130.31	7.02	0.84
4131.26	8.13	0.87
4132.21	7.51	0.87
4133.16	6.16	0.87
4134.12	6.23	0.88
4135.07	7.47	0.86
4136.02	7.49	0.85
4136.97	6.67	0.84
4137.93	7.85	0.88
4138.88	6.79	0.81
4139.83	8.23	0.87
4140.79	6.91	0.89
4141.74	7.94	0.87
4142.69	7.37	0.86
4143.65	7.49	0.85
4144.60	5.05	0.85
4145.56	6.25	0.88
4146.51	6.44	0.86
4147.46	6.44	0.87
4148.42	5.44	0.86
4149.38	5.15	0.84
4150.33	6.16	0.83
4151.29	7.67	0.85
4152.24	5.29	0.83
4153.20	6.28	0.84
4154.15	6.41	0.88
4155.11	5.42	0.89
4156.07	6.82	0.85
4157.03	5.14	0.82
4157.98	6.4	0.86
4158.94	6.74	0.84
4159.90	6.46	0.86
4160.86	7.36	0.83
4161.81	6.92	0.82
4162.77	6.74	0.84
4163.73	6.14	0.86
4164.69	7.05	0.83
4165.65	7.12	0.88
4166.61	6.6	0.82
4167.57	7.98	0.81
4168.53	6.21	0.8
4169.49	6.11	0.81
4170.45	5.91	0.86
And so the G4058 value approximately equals -1.07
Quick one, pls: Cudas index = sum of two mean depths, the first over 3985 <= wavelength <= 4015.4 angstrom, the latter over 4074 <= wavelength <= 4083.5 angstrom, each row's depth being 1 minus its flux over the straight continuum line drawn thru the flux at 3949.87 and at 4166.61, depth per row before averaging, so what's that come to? -0.01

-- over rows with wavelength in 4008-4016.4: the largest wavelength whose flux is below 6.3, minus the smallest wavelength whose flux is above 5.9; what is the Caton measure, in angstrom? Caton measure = 7.4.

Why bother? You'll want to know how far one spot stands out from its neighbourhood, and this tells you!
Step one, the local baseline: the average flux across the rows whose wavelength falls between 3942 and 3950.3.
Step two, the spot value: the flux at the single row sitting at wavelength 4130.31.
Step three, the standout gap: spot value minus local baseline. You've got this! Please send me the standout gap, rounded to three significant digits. 1.02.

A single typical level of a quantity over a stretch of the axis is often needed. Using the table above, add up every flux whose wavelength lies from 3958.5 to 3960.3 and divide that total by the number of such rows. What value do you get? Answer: 5.7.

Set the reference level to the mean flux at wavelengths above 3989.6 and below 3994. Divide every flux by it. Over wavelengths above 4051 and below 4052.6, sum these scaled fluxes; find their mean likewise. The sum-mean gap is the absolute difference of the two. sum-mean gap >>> 1.04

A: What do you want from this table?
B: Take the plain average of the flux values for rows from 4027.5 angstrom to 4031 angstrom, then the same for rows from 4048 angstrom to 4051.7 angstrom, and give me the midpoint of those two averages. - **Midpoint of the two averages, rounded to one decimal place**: 6.8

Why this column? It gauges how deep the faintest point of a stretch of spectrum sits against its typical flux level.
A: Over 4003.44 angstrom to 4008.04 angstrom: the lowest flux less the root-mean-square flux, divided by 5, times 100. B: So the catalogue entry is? -22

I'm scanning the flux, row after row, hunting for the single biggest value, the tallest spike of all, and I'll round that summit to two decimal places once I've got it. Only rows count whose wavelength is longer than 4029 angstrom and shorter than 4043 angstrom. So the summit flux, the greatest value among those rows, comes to 8.27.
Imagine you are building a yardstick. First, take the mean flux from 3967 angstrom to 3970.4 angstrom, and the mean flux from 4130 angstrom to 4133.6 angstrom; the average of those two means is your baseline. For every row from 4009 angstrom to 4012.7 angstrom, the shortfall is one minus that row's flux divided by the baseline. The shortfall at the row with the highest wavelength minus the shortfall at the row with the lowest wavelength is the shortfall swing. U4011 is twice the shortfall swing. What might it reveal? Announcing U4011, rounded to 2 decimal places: 0.04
